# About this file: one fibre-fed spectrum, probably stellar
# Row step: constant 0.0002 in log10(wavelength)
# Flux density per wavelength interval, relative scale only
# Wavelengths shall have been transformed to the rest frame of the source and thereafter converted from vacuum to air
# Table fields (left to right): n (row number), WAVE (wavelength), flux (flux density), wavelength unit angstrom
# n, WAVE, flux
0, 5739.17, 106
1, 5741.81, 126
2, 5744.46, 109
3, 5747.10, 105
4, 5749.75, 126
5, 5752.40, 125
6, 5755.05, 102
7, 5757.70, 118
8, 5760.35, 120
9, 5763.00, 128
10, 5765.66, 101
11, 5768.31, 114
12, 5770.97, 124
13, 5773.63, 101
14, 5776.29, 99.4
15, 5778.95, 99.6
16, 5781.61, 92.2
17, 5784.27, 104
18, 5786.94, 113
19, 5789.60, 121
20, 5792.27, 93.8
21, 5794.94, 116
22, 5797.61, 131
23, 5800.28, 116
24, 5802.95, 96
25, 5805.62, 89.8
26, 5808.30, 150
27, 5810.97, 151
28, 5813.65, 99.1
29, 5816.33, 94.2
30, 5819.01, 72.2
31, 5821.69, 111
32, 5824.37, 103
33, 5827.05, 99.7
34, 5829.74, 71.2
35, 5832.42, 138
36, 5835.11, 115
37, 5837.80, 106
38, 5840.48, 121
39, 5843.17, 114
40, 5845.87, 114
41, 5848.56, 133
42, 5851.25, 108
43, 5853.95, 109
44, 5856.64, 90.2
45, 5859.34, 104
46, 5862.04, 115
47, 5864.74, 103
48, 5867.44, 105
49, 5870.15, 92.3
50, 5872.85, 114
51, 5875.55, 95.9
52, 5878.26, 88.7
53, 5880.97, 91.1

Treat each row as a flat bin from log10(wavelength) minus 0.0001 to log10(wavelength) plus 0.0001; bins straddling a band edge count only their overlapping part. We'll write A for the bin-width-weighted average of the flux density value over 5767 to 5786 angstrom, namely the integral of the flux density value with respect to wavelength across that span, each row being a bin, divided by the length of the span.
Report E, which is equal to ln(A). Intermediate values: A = 105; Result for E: 4.65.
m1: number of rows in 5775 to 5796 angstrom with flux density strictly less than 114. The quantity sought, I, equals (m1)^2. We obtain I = 36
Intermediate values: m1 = 6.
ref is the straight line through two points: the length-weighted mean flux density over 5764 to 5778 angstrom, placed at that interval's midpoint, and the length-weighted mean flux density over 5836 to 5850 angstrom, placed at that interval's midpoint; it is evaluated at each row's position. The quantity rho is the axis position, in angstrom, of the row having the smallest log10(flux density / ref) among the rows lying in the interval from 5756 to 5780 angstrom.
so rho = 5778.95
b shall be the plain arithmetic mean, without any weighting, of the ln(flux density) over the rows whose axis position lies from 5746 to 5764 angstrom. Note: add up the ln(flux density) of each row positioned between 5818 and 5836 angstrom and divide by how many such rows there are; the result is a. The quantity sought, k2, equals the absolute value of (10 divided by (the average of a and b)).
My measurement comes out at 2.14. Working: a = 4.595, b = 4.76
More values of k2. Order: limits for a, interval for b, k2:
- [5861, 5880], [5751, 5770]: 2.14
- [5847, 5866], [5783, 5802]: 2.13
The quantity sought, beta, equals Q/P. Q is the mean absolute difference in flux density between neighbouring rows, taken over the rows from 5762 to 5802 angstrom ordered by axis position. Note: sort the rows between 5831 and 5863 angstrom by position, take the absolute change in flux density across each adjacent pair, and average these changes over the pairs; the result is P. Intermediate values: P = 13.0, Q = 13.6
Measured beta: 1.0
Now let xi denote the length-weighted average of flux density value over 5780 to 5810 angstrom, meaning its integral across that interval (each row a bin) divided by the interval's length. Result 112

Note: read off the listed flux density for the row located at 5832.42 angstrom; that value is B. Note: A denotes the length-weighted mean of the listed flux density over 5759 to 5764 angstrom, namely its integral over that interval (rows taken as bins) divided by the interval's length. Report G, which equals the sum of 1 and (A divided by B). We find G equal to 1.90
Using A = 124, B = 138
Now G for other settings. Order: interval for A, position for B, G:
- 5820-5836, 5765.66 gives 2.04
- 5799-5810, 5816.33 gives 2.21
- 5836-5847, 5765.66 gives 2.13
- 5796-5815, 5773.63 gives 2.18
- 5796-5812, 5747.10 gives 2.16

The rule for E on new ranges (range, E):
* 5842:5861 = 4.70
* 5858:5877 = 4.65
